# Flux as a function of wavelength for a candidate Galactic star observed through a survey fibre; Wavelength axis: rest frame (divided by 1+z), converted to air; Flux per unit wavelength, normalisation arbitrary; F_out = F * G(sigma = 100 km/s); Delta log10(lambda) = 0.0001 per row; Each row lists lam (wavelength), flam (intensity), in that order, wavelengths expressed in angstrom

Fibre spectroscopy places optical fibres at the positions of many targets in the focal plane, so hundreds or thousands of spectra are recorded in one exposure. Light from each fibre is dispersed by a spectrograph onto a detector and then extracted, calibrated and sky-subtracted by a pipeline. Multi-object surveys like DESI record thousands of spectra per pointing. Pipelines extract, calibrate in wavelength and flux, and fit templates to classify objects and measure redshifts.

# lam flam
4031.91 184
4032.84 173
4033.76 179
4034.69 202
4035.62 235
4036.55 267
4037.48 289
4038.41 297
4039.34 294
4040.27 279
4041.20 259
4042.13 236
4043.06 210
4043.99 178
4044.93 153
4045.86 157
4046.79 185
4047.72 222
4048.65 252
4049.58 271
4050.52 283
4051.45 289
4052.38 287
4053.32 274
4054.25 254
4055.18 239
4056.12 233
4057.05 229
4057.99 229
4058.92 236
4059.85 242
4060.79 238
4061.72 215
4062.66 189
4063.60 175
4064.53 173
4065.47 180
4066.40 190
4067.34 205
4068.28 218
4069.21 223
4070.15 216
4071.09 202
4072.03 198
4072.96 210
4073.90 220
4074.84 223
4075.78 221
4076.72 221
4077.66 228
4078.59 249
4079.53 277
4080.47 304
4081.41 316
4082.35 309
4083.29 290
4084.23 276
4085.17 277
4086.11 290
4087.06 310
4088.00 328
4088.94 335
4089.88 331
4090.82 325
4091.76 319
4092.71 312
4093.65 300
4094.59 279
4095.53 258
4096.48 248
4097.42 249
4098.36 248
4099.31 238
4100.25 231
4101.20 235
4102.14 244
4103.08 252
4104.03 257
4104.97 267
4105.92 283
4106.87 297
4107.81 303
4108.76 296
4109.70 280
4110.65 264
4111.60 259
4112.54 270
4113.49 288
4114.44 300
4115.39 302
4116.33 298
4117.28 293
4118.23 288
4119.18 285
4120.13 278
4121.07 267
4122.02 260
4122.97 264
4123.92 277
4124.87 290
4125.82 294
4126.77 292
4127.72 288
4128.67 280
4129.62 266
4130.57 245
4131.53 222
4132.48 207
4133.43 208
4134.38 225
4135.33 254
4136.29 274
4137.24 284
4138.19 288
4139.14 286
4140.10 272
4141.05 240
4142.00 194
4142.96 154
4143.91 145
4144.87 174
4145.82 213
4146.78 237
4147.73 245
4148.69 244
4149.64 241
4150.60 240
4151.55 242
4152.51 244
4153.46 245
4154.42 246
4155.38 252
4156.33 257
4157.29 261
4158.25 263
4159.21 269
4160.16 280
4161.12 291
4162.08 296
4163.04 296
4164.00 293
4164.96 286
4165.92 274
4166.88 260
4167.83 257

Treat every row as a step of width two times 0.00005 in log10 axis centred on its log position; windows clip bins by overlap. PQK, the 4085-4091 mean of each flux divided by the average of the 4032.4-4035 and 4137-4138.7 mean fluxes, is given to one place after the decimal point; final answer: 1.3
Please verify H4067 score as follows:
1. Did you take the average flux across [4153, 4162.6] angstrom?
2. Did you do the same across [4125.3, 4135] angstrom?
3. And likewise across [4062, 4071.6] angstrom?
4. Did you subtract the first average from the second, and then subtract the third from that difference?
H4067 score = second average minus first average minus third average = -210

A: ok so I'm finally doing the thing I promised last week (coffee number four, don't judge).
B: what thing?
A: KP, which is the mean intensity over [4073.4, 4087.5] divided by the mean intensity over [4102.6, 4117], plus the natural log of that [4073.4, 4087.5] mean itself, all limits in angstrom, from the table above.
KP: 6.54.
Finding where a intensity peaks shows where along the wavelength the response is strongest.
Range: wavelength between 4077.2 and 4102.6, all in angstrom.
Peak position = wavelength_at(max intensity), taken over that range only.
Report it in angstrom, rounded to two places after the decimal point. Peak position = 4088.94 angstrom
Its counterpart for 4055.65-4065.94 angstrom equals 4059.85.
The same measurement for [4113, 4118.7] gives 4115.39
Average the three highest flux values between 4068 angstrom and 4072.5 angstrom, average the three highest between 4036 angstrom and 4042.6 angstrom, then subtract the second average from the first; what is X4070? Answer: -74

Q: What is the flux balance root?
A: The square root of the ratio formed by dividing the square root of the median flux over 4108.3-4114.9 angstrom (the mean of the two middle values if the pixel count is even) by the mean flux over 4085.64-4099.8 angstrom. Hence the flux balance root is 0.240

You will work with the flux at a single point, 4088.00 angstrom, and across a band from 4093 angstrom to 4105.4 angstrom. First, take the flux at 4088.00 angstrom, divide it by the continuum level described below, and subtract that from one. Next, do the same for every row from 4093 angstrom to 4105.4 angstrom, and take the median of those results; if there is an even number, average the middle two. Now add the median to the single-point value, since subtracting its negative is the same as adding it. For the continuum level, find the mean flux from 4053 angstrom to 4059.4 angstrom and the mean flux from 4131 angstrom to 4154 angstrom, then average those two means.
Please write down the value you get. -0.4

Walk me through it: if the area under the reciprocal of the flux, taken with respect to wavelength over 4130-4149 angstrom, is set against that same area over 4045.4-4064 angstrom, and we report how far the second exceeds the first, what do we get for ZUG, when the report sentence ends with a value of -0.004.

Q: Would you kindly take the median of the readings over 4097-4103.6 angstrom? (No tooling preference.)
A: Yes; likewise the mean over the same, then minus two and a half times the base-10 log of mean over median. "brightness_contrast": 0.007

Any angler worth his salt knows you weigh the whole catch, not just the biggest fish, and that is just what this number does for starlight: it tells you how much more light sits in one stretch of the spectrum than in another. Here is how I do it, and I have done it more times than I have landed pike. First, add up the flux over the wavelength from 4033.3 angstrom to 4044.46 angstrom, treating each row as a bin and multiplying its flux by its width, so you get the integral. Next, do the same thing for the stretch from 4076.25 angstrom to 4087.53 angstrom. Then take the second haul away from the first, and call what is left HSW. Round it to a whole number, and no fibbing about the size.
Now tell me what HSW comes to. -426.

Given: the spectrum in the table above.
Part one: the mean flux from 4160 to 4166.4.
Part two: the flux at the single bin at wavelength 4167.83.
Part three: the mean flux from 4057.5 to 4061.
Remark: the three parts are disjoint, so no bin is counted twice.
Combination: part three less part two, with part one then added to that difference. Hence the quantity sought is 267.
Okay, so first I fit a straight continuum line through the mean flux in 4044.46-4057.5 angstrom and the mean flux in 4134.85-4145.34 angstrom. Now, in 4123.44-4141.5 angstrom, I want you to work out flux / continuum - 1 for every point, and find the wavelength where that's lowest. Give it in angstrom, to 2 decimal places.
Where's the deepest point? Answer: 4132.48 angstrom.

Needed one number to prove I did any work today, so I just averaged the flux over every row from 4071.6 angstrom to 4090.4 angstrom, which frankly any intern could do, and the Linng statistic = 271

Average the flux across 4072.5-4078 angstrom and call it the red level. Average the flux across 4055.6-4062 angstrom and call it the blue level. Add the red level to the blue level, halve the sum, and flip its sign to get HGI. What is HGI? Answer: -226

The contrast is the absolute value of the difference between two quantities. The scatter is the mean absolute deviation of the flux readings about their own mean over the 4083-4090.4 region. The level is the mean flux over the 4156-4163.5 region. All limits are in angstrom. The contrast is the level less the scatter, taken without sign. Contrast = 255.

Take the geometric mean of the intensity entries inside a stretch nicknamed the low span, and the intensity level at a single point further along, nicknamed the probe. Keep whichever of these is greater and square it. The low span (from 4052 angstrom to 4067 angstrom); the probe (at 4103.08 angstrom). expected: 63504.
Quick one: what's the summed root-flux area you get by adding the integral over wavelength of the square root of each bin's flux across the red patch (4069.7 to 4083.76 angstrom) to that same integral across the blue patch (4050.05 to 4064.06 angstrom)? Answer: 437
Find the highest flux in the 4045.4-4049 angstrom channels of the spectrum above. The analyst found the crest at 252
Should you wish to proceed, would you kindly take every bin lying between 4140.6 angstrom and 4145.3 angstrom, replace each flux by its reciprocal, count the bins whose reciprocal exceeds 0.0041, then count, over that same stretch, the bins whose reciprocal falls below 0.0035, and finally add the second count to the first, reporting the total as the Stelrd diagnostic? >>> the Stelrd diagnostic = 5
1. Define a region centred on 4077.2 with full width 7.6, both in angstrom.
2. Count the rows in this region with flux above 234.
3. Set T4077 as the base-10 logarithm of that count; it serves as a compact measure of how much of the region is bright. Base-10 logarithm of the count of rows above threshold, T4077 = 0.48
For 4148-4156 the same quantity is 0.90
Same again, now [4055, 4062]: 0.60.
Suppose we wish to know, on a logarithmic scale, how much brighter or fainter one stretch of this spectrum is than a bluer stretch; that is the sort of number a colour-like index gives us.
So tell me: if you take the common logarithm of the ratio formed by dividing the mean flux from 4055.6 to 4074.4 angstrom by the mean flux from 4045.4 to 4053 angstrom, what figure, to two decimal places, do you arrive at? -0.06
